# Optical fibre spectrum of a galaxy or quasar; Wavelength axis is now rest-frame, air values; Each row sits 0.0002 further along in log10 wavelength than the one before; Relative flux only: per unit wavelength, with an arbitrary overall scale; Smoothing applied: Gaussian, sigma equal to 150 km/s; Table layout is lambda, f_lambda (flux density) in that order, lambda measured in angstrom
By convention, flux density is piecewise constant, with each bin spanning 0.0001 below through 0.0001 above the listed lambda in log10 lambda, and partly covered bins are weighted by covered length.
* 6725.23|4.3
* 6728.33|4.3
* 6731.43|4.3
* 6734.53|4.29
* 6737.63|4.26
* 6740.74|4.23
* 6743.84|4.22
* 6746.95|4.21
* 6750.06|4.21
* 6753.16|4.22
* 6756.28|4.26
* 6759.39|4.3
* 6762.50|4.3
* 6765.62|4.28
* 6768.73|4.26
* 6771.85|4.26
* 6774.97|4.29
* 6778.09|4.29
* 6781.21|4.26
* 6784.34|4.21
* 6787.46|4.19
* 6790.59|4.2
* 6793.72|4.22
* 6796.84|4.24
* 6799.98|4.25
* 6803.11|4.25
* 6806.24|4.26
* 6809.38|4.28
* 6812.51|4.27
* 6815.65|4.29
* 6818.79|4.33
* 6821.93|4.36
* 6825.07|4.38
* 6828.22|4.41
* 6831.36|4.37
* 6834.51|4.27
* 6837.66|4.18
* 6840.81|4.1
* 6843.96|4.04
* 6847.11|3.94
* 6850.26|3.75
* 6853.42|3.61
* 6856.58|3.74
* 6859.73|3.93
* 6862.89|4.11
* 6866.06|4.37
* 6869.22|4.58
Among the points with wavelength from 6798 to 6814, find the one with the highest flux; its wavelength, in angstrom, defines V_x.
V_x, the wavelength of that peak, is 6809.38 angstrom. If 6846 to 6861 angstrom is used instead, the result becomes 6847.11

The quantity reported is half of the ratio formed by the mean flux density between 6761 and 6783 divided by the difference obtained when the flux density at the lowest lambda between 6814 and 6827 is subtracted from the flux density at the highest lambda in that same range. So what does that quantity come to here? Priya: 24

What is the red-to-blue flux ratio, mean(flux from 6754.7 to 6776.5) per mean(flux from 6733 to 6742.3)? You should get 1.00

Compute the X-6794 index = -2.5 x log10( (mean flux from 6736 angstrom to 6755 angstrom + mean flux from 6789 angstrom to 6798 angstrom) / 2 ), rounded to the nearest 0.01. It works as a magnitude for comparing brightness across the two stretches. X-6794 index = -1.56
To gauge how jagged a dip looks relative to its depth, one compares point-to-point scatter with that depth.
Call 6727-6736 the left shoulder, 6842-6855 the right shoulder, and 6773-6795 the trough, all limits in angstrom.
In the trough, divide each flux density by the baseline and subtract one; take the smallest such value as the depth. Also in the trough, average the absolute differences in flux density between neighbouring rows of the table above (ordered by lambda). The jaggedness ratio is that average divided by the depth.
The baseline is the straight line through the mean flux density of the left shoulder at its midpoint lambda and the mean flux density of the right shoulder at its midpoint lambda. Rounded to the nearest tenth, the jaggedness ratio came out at 0.8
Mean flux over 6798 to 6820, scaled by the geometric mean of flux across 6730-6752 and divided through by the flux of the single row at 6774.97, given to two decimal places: 4.23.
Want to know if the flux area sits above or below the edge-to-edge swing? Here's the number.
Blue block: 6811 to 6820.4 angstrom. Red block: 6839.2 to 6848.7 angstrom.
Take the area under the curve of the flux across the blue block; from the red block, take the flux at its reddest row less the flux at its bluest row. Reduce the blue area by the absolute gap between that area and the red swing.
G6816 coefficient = -0.16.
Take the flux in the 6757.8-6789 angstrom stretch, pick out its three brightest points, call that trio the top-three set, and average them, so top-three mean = 4.30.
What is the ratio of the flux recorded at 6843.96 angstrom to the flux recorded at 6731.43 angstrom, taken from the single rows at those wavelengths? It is 0.94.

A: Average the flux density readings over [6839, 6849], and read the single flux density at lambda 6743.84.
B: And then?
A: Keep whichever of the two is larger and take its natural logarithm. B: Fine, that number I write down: 1.44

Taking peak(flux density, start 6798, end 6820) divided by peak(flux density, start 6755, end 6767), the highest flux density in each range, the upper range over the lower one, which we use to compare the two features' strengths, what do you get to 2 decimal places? 1.01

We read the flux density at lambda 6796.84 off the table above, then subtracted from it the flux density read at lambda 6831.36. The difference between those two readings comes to -0.13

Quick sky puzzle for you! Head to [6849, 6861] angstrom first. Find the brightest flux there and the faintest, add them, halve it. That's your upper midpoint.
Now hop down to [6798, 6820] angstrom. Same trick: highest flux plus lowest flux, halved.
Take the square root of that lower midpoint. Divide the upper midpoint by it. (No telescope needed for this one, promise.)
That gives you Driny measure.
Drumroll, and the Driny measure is 1.82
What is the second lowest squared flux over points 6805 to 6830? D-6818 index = 18.2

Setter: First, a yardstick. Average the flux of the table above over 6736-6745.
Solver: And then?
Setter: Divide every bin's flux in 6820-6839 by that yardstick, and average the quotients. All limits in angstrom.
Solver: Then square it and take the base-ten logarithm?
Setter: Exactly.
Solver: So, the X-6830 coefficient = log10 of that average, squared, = 0.019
